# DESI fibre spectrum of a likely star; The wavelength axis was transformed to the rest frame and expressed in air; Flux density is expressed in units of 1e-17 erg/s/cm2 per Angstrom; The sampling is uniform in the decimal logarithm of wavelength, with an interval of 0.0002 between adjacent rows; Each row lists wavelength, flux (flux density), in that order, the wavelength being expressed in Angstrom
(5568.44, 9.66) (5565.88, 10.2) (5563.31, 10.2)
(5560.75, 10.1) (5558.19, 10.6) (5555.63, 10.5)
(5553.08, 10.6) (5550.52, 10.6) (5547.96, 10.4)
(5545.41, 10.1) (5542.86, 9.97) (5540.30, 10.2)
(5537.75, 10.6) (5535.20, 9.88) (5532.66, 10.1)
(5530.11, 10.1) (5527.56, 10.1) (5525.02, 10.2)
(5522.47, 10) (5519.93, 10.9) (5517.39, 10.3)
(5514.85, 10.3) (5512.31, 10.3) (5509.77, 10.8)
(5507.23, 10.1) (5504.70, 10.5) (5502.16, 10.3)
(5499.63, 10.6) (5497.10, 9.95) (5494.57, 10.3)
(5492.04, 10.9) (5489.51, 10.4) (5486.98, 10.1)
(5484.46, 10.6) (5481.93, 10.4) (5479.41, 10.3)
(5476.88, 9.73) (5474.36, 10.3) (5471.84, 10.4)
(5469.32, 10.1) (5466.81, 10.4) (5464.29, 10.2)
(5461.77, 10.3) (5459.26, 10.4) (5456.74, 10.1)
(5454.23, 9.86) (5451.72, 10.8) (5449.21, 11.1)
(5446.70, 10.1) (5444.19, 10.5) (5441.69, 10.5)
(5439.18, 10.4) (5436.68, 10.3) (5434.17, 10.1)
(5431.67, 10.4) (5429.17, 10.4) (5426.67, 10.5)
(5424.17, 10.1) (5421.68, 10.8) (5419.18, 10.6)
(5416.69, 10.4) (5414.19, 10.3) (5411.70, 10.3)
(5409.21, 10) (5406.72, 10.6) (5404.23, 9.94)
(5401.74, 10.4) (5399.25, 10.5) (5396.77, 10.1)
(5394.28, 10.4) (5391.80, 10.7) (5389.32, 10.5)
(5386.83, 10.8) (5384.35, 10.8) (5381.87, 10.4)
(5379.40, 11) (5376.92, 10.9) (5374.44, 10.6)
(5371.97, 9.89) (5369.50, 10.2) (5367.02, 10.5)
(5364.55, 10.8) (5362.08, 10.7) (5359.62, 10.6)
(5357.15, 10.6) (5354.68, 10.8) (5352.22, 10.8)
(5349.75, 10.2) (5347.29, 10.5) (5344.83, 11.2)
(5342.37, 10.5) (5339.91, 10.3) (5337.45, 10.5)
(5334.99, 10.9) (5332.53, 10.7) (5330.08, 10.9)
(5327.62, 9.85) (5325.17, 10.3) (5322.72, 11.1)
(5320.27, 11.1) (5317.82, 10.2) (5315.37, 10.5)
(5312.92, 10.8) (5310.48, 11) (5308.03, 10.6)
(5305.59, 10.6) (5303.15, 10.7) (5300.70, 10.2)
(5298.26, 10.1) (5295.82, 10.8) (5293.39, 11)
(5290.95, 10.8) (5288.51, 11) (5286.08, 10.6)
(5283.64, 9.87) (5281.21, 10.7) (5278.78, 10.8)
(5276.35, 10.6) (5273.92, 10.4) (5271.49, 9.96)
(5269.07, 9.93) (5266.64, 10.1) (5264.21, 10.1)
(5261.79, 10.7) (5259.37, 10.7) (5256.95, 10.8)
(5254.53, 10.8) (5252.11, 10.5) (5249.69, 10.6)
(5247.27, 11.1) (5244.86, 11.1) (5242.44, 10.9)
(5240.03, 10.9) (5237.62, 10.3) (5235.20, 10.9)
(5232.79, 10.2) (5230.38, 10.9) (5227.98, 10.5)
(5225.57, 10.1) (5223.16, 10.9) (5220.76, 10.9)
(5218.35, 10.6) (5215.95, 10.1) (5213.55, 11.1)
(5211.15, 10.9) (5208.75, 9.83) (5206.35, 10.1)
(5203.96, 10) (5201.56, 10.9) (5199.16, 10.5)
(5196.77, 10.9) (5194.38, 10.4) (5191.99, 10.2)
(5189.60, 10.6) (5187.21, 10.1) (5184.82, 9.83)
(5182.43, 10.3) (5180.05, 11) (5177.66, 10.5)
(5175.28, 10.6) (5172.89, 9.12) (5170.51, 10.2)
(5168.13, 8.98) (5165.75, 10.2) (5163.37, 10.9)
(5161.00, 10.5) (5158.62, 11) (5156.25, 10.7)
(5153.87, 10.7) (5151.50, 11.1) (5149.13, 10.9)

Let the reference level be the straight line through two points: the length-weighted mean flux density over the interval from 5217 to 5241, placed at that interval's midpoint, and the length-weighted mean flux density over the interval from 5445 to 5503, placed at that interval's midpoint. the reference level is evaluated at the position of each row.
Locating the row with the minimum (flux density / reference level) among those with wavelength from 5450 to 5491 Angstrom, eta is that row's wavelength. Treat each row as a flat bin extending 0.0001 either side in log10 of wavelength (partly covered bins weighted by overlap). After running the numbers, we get 5476.88 Angstrom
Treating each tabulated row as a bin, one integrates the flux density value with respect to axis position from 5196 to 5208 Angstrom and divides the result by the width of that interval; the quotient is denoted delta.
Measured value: 10.4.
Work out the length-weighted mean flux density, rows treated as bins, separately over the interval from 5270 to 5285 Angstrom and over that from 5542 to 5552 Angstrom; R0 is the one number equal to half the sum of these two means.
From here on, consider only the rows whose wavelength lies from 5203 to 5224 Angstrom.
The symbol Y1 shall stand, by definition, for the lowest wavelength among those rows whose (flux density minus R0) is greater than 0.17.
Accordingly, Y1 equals 5211.15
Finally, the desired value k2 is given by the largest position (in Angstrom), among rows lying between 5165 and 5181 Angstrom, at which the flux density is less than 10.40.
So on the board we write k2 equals 5172.89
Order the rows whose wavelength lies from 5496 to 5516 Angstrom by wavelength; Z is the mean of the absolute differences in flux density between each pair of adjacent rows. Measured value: 0.393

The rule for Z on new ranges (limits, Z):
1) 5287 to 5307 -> 0.286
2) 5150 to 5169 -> 0.503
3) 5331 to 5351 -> 0.386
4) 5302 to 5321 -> 0.314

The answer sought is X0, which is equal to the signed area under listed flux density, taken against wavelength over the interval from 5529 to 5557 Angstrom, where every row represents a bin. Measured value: 288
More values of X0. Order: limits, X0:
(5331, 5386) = 584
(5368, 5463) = 990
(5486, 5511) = 260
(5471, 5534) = 650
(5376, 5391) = 161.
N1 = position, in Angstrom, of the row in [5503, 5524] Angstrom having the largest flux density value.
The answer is 5519.93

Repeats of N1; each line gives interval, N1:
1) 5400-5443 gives 5421.68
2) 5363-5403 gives 5379.40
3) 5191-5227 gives 5213.55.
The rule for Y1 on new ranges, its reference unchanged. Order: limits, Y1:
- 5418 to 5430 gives 5419.18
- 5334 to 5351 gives 5334.99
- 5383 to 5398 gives 5384.35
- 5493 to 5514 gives 5499.63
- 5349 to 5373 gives 5352.22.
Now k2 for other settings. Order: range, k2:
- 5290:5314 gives 5300.70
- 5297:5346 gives 5339.91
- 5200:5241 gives 5237.62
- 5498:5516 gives 5514.85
